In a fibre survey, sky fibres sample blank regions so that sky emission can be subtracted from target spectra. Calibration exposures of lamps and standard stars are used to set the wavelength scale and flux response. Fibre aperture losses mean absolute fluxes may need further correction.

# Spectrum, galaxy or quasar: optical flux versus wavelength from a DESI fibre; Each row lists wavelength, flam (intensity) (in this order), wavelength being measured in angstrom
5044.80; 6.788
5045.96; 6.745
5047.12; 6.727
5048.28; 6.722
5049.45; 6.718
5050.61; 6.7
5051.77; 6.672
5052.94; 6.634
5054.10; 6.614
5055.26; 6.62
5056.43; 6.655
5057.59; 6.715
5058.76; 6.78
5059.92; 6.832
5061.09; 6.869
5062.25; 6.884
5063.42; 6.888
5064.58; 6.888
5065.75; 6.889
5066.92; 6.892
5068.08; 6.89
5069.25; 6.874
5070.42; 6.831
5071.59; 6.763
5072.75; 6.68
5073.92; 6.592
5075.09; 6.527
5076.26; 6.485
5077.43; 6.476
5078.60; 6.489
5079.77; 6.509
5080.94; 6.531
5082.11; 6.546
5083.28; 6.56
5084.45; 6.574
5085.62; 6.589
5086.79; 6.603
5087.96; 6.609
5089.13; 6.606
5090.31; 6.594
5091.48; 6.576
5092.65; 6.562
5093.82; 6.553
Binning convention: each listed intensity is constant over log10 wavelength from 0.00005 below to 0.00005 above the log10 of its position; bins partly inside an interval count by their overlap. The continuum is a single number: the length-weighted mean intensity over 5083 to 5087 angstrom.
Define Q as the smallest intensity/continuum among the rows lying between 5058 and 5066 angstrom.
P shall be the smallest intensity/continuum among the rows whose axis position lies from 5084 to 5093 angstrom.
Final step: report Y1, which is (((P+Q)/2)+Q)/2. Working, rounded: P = 1.00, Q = 1.03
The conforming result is 1.02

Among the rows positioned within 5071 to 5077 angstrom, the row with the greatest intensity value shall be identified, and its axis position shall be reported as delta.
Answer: 5071.59 angstrom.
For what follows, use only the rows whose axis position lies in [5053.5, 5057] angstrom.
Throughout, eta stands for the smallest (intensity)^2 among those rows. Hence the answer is 43.7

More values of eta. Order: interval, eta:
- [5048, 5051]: 44.9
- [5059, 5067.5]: 46.7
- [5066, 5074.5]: 43.5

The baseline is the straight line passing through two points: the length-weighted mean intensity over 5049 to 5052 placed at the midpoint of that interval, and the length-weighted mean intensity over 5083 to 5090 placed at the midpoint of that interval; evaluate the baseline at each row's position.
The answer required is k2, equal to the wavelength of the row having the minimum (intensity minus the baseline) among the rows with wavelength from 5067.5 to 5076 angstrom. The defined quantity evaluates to 5075.09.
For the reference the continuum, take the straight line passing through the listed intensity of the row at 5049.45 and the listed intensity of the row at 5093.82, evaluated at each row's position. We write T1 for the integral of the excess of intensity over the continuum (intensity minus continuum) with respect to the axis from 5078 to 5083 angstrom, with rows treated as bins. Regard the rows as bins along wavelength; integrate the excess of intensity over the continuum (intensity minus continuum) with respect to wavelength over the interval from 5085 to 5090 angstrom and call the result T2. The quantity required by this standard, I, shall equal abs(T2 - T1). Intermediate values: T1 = -0.4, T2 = 0.12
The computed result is 0.53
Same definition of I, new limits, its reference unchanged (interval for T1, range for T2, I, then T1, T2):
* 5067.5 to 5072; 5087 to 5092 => 0.76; 0.9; 0.14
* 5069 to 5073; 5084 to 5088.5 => 0.55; 0.6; 0.06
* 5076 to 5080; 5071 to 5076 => 0.50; -0.5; 0.01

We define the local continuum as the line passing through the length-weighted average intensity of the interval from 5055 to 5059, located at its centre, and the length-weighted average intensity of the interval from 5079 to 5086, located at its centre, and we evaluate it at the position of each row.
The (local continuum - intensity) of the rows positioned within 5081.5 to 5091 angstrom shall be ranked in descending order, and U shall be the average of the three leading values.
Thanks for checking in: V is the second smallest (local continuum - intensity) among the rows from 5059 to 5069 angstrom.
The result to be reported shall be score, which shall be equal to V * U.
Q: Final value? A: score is 0.004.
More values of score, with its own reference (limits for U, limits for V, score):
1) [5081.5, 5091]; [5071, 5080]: 0.001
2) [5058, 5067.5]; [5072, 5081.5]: 0.000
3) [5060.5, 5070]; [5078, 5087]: 0.013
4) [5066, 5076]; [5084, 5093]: 0.001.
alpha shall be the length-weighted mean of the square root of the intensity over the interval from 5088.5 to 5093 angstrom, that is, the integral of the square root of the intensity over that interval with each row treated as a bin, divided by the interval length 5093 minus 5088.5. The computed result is 2.565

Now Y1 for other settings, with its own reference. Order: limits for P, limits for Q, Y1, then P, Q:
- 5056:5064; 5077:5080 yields 0.99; 1.01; 0.98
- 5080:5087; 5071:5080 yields 0.99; 0.99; 0.98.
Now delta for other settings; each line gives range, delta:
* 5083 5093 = 5087.96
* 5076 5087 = 5086.79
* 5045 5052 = 5045.96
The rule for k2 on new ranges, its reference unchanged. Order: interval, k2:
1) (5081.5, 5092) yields 5082.11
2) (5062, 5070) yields 5062.25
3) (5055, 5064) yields 5055.26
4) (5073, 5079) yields 5077.43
